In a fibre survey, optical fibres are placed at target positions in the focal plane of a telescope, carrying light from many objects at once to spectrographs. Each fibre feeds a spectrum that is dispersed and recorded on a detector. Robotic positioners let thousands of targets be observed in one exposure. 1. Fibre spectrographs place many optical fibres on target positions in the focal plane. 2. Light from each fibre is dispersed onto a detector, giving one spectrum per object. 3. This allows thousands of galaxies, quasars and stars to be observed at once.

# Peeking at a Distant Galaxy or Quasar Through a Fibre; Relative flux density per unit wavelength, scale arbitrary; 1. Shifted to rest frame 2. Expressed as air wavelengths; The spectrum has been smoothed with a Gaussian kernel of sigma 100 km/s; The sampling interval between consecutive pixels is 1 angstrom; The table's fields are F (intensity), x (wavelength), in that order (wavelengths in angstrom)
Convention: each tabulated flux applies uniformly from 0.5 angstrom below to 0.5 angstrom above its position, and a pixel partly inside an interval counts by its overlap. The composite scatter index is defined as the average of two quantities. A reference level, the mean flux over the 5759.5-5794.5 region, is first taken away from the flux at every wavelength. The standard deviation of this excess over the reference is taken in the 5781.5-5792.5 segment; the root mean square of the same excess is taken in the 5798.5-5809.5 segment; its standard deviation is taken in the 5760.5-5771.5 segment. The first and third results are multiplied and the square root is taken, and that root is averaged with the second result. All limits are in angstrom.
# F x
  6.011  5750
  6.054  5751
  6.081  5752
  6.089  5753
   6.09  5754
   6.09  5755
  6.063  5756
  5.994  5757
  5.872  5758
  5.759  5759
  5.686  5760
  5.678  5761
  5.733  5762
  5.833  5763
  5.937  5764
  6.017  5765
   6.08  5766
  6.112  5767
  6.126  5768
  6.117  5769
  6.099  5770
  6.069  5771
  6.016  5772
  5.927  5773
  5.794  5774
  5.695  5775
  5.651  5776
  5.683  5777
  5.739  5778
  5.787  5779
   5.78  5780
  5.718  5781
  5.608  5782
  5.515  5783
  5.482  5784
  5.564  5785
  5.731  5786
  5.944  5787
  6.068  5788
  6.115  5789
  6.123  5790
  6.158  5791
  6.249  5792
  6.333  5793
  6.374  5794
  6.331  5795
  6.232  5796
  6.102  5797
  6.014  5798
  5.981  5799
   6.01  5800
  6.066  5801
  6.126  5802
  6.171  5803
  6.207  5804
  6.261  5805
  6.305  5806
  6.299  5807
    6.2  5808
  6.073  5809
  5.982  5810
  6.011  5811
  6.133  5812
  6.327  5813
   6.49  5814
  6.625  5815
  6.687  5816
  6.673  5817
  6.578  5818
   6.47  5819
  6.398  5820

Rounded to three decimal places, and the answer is 0.242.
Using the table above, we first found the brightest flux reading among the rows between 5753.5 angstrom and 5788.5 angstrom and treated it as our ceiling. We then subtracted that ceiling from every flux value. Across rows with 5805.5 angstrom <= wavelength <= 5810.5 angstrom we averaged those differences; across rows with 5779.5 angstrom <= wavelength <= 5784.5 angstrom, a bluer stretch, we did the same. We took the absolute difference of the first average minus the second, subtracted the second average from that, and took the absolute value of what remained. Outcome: 1.1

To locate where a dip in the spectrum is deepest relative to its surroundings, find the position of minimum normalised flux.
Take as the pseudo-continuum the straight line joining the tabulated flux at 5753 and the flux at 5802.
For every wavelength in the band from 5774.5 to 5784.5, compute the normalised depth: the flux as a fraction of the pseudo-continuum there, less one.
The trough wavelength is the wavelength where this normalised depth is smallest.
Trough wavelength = 5784 angstrom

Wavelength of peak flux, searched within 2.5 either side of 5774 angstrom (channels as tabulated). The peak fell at 5772 angstrom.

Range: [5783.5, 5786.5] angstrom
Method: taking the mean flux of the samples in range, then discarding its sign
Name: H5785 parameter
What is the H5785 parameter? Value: 5.59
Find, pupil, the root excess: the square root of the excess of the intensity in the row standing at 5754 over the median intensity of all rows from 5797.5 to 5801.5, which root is 0.28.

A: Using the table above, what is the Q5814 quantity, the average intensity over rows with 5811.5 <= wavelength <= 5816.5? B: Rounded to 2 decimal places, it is 6.45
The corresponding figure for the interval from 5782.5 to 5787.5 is 5.65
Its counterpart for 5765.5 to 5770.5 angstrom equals 6.11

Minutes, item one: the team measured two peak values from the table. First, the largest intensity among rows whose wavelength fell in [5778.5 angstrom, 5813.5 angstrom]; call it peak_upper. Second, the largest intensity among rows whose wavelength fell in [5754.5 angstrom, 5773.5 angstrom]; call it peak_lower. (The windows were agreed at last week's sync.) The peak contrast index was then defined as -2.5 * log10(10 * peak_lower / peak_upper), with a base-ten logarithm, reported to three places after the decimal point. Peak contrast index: -2.457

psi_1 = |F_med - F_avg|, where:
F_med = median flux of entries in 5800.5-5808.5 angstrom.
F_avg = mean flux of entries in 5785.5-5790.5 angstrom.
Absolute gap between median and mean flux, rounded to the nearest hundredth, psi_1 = 0.21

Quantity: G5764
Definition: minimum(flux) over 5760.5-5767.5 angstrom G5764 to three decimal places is 5.678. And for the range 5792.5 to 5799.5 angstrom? 5.981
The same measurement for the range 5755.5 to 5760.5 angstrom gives 5.686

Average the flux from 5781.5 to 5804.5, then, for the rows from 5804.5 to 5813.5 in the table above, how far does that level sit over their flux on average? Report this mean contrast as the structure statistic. -0.15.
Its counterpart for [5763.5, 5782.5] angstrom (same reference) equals 0.13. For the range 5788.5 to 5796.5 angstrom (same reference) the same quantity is -0.22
